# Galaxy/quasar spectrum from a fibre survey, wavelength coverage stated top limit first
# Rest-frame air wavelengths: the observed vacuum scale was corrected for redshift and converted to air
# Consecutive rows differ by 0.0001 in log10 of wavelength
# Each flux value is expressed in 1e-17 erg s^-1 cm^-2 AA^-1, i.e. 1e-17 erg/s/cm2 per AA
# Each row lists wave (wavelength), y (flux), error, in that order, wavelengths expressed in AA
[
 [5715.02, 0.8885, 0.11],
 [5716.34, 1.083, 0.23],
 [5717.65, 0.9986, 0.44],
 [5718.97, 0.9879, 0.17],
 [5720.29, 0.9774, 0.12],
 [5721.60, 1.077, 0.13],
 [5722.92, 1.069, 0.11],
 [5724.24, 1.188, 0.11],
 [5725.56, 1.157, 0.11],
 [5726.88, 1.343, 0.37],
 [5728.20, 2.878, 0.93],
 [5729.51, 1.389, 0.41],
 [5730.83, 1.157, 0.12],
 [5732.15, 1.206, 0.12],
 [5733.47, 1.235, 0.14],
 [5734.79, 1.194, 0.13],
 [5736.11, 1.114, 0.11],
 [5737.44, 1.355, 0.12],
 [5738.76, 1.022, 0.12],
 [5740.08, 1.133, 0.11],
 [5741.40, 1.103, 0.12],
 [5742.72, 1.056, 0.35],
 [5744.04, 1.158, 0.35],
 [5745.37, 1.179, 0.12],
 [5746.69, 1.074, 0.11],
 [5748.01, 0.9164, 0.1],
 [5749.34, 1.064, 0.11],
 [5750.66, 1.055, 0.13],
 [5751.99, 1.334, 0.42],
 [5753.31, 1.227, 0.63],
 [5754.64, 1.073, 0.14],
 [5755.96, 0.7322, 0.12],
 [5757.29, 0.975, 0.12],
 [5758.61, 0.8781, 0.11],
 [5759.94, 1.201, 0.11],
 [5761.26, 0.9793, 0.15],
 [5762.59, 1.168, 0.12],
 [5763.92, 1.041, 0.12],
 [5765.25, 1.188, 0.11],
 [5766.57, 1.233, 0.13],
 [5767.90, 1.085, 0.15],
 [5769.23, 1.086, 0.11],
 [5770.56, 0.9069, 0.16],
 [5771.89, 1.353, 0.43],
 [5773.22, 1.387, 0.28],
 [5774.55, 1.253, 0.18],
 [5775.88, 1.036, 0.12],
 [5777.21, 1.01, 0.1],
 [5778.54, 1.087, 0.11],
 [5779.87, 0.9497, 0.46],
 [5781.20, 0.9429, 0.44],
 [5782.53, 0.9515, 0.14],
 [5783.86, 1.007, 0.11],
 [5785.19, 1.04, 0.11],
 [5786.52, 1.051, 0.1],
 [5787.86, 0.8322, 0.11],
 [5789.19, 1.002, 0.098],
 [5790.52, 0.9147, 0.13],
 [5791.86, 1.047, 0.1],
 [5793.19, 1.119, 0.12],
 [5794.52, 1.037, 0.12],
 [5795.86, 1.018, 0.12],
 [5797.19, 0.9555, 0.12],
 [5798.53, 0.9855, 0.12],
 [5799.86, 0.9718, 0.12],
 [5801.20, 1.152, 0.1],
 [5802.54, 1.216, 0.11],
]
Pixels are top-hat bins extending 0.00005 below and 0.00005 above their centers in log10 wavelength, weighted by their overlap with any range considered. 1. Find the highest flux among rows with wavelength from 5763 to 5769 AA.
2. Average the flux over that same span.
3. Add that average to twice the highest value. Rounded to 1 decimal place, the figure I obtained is 3.6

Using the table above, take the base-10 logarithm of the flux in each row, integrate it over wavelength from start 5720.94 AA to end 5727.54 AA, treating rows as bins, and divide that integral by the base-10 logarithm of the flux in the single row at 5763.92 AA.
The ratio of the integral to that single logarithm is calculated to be 25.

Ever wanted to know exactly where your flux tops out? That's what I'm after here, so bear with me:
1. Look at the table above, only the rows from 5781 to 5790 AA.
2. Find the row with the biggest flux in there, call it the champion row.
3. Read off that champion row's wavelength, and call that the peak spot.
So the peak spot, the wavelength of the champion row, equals 5786.52 AA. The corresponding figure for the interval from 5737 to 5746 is 5737.44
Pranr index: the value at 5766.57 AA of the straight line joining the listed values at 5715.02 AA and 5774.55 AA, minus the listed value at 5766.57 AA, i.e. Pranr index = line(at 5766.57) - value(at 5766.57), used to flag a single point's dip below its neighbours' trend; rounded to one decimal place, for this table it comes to 0.0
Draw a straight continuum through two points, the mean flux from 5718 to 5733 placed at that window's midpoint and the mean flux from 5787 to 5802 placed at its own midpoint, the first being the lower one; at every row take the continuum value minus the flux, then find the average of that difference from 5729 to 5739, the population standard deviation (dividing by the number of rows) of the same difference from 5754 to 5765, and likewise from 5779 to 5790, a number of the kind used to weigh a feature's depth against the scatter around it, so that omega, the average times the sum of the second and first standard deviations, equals 0.01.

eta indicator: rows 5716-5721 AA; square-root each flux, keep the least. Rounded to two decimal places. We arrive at 0.99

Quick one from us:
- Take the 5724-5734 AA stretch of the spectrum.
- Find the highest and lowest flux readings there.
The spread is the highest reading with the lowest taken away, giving 1.7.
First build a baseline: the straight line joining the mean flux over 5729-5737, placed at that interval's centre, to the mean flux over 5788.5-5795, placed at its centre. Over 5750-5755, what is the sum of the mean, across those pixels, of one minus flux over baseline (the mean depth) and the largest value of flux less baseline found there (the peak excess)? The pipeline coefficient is 0.16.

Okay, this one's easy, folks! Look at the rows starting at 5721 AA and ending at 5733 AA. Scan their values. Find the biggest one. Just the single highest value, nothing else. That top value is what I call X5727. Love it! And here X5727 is 2.878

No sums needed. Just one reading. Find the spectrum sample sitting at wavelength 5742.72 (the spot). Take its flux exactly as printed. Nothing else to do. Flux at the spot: 1.056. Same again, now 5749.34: 1.064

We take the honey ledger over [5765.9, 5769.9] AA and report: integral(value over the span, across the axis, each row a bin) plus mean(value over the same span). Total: 5.7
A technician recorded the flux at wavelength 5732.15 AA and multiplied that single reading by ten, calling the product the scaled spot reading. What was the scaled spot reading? 12.1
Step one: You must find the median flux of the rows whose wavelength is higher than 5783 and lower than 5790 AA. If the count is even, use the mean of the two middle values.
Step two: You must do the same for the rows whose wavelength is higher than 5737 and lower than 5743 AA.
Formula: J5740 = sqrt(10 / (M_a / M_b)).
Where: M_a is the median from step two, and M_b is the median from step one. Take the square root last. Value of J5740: 3.02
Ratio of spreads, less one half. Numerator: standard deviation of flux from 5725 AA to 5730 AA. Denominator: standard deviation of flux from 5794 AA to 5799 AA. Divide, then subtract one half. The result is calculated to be 21.7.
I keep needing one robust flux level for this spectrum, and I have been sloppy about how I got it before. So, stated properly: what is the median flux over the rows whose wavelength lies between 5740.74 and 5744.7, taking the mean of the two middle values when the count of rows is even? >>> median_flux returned 1.10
